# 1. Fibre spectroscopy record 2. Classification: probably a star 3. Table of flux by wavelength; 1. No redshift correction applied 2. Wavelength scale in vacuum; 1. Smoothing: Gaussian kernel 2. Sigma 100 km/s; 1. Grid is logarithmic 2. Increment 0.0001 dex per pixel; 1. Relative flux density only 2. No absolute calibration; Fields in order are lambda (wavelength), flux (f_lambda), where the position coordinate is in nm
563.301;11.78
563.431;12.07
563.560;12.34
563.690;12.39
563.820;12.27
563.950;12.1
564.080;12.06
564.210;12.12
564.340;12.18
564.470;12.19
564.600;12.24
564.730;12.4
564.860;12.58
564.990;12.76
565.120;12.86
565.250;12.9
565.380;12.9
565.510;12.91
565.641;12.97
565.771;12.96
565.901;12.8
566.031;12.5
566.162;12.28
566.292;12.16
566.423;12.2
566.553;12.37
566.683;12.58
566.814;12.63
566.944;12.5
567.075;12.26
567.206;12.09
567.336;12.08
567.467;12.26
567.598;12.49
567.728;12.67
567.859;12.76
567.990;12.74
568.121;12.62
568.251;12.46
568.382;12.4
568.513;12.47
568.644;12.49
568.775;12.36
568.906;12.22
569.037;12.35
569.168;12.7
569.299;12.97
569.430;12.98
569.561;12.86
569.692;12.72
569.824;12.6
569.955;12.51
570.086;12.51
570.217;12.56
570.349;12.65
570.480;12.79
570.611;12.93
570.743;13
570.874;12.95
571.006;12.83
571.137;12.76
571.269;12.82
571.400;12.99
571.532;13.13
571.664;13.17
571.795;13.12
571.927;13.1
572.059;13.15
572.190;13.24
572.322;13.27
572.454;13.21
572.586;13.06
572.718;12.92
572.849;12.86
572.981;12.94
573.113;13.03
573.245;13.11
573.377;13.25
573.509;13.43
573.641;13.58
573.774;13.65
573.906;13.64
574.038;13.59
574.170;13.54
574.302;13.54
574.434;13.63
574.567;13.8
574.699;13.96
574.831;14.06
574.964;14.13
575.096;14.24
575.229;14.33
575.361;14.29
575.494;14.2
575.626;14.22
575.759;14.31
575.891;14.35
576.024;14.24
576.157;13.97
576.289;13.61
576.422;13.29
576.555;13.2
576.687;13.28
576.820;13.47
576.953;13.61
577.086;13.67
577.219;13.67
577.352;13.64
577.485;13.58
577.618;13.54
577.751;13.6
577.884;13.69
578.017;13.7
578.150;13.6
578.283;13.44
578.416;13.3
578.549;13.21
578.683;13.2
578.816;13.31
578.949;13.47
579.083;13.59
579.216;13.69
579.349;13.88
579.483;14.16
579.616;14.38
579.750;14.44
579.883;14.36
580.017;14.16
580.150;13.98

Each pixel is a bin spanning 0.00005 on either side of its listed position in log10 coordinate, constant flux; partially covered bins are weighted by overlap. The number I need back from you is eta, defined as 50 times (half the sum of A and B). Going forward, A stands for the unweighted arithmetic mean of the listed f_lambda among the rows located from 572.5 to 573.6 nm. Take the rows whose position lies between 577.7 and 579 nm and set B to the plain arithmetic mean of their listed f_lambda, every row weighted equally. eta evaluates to 663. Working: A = 13.1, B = 13.5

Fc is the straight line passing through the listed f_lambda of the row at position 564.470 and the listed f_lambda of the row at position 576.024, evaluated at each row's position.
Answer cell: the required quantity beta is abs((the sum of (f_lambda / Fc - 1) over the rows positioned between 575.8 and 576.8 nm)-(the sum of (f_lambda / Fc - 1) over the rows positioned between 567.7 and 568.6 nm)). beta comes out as 0.15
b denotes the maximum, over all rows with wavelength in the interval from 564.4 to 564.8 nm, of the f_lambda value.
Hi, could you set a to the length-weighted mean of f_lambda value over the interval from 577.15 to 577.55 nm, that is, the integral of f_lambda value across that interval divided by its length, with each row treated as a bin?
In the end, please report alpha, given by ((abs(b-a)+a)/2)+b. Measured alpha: 19.8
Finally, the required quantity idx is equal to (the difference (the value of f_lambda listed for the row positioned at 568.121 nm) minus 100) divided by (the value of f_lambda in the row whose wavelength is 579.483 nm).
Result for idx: -6.17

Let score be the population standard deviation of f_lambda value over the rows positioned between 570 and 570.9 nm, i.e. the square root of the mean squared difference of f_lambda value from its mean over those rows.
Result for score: 0.18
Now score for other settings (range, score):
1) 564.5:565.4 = 0.24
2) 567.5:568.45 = 0.13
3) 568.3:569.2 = 0.14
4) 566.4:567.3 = 0.19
